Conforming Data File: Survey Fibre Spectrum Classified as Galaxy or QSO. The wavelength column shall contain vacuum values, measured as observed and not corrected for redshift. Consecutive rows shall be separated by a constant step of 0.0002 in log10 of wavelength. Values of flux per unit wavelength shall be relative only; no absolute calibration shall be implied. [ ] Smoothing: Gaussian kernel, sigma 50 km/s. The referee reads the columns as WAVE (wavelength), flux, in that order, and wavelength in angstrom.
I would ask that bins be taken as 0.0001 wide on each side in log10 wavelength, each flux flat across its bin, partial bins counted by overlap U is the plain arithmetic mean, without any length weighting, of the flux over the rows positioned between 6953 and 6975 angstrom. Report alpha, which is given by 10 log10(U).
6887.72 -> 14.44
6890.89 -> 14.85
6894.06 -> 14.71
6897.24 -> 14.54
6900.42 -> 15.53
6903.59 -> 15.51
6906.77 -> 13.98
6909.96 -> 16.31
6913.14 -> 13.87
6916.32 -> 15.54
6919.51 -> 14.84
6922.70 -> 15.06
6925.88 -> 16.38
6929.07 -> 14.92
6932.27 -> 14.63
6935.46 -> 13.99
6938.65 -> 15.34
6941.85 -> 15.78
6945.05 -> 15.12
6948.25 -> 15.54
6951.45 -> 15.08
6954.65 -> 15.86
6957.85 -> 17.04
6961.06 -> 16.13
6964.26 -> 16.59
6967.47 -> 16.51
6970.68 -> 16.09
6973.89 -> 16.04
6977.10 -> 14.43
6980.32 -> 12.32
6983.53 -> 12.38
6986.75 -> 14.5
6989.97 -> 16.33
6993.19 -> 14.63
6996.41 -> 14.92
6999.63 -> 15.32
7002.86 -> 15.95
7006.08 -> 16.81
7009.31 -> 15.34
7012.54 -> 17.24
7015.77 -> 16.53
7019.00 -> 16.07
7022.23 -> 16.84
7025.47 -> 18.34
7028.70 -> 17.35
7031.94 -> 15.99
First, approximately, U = 16.3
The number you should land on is 12.1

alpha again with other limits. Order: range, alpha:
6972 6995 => 11.6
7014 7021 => 12.1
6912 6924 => 11.7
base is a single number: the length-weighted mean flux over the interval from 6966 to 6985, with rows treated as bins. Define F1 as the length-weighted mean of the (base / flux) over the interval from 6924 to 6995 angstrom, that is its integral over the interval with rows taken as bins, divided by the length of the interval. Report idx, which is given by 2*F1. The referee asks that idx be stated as 1.932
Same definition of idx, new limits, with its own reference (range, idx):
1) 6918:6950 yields 1.933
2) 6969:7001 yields 2.009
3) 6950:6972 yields 1.810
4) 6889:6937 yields 1.959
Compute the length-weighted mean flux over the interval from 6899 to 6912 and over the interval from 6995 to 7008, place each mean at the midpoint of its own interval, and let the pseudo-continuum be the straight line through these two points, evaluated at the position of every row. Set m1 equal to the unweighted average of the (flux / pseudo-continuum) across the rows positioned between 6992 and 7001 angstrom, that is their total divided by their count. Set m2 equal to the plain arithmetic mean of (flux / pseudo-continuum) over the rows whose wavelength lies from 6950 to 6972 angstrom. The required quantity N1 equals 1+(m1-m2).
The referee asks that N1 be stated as 0.91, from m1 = 0.95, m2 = 1.04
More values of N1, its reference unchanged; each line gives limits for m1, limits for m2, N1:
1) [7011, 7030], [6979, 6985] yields 1.29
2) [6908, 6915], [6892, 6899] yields 1.03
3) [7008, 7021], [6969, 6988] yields 1.12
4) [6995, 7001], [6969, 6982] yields 1.02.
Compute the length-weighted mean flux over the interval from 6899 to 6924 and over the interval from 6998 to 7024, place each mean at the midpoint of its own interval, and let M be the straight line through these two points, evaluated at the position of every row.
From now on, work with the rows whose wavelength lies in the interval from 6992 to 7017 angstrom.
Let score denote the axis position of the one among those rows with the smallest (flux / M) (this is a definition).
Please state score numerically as 6993.19 angstrom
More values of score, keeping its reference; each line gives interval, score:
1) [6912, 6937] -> 6935.46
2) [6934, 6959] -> 6935.46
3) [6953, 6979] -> 6977.10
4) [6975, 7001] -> 6980.32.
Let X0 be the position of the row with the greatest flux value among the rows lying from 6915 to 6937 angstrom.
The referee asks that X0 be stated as 6925.88 angstrom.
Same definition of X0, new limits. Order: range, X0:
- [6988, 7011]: 7006.08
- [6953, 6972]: 6957.85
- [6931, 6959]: 6957.85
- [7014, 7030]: 7025.47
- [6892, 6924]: 6909.96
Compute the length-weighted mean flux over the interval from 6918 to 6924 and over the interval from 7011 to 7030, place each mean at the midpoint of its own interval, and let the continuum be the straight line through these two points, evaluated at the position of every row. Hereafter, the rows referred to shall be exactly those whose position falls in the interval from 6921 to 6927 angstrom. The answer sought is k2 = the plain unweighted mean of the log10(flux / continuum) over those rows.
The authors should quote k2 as 0.02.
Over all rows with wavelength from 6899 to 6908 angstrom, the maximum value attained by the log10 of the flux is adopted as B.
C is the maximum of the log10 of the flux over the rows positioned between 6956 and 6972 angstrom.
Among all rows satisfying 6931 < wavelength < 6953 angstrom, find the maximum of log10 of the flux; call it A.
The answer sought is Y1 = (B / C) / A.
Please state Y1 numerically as 0.807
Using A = 1.20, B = 1.19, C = 1.23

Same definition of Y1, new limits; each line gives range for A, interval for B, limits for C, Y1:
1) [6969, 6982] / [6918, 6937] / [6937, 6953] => 0.840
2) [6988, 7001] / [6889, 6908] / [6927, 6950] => 0.820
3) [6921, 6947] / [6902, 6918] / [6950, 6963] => 0.811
